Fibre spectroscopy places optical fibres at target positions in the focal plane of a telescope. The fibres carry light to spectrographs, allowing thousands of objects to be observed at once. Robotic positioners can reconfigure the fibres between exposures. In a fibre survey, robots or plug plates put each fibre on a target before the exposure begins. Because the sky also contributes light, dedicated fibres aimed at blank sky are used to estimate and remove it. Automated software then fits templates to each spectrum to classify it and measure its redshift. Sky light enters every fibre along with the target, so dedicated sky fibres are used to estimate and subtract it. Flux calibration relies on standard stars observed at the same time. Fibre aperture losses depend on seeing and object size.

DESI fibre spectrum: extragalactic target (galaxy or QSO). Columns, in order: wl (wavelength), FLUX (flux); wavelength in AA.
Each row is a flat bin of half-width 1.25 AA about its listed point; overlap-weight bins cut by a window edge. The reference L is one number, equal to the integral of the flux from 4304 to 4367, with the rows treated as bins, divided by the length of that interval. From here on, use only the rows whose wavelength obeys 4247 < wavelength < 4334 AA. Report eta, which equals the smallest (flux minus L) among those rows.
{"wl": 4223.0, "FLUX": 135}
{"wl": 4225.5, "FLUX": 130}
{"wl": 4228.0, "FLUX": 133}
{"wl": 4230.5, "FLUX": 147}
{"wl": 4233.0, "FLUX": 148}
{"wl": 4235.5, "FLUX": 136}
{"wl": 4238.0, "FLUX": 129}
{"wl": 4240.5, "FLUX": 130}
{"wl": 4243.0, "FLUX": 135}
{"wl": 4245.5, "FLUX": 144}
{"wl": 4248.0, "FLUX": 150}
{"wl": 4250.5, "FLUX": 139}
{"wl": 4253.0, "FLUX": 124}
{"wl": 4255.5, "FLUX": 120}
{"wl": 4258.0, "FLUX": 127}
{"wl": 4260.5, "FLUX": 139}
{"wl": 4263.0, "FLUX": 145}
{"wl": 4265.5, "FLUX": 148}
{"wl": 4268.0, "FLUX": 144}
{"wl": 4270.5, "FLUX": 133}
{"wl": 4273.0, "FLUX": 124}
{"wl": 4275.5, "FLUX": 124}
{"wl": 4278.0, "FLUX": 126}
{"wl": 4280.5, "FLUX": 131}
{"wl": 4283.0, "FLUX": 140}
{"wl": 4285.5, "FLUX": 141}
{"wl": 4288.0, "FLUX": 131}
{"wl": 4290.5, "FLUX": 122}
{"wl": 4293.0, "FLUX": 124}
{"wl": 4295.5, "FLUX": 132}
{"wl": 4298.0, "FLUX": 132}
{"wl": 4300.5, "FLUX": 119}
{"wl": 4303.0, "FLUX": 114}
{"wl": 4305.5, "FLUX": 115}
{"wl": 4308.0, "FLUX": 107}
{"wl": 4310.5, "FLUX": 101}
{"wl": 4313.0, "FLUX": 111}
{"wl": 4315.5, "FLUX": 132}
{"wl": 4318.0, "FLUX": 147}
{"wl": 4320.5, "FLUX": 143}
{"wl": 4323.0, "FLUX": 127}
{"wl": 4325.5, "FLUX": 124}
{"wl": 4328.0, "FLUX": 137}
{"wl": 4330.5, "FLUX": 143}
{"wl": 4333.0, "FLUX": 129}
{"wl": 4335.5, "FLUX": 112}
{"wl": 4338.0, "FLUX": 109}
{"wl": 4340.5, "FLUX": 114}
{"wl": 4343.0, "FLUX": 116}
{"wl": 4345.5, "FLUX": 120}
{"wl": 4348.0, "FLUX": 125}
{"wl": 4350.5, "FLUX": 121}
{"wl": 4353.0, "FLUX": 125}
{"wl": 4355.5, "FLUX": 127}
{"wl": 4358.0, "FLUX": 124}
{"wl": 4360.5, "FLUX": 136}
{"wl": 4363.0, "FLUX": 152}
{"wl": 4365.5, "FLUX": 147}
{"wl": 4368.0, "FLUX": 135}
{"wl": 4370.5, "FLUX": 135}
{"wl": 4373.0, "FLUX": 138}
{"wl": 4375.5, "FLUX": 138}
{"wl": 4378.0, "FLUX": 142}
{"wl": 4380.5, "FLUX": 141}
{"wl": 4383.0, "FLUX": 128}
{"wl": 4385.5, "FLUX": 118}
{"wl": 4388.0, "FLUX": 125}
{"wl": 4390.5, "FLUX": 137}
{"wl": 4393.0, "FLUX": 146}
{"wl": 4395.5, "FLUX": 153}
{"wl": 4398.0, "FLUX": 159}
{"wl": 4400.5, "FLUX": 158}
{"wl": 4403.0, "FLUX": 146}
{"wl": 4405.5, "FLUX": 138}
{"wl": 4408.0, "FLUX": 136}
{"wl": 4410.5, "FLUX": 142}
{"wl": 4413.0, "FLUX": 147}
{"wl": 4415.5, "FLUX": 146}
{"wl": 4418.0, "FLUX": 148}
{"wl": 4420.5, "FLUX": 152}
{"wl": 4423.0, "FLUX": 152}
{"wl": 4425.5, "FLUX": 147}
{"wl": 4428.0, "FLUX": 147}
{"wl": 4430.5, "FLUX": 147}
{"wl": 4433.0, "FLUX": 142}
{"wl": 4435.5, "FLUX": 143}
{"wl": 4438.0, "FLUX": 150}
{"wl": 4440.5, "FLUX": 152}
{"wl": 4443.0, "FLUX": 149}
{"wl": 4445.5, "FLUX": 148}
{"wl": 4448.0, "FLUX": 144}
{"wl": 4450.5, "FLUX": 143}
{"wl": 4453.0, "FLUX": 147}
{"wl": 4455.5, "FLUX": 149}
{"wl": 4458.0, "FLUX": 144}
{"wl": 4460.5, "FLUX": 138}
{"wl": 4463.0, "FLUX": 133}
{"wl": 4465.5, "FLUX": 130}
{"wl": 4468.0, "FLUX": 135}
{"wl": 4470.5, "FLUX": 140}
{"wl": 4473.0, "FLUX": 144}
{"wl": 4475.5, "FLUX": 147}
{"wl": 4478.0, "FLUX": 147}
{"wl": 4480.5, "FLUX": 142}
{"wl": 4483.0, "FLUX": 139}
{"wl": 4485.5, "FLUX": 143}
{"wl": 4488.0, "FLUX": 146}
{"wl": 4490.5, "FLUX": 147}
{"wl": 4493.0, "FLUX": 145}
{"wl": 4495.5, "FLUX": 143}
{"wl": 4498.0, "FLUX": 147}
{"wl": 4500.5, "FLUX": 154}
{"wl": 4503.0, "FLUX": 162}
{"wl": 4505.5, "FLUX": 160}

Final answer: -25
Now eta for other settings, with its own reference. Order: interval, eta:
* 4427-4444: 16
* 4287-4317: -25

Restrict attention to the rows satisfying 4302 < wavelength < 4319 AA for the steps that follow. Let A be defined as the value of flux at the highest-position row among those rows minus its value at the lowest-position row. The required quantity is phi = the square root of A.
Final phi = 5.7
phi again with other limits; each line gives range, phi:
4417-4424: 2.0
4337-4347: 3.3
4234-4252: 1.7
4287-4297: 1.0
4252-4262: 3.9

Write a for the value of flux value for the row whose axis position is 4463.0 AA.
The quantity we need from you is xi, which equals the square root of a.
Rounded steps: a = 133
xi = 11.53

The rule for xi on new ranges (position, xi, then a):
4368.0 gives 11.62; 135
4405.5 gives 11.75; 138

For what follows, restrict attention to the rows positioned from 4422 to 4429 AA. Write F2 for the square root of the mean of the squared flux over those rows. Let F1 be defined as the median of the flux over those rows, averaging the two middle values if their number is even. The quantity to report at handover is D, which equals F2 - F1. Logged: 1.7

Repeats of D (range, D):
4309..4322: -3.9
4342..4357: -0.6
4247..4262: 0.6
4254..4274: -0.6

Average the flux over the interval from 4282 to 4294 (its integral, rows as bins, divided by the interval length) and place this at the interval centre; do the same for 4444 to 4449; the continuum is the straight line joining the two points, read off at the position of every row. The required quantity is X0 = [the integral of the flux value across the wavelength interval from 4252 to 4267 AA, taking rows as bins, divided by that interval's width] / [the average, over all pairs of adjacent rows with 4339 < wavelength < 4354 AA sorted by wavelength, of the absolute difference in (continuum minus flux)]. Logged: 37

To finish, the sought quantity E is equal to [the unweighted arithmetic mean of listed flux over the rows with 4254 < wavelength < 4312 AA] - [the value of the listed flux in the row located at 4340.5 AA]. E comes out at 14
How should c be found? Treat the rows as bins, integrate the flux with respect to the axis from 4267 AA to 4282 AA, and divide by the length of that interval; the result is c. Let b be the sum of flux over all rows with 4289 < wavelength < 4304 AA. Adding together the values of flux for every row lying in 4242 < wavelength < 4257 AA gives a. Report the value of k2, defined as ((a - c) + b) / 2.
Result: 712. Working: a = 812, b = 743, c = 130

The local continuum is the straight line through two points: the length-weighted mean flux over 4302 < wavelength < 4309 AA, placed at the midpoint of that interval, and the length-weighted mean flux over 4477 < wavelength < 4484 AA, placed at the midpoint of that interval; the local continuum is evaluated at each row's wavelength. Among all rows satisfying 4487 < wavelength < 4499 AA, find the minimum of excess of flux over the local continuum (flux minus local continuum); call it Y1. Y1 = -2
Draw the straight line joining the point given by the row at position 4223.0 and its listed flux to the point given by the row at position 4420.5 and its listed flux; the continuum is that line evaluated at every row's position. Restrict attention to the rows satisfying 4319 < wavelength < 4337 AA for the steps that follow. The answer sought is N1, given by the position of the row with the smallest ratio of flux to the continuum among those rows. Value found 4335.5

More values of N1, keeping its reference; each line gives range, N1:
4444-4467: 4465.5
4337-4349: 4338.0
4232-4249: 4238.0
